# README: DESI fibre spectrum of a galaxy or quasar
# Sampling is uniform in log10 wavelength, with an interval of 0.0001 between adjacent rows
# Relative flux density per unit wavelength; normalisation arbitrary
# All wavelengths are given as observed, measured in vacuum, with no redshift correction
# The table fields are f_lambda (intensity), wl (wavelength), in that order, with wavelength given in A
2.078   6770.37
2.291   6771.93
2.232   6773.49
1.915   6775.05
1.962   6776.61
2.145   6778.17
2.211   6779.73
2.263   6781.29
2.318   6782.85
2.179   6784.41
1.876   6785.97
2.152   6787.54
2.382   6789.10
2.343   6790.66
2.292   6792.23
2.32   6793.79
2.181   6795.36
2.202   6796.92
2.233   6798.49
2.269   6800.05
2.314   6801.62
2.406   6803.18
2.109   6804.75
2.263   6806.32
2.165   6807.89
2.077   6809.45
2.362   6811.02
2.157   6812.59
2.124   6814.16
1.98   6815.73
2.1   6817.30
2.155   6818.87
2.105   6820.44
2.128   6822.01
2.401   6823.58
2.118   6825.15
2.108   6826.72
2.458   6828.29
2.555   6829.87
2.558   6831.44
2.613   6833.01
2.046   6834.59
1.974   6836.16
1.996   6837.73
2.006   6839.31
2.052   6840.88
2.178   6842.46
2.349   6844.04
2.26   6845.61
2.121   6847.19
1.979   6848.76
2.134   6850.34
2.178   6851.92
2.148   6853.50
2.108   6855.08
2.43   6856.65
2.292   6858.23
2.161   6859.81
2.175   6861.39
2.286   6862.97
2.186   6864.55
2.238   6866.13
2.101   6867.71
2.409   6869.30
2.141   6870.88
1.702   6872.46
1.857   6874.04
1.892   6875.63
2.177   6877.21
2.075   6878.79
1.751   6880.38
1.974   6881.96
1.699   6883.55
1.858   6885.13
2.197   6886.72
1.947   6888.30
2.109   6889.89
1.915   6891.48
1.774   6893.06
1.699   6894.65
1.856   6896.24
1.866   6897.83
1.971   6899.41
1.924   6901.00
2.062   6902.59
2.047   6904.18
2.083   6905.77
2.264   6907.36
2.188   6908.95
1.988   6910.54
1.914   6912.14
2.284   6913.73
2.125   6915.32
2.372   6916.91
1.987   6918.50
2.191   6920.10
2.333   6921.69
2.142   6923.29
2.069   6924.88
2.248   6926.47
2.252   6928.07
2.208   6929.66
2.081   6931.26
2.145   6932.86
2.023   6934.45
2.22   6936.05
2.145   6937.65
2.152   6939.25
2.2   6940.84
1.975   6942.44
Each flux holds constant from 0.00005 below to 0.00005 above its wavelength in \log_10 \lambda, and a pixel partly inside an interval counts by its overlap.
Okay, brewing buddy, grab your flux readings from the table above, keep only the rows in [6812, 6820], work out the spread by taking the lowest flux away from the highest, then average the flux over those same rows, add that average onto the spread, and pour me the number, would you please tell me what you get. 2.28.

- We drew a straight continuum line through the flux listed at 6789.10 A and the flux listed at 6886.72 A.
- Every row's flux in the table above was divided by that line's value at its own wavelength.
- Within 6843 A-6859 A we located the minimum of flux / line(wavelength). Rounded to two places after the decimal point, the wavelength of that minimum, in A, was 6848.76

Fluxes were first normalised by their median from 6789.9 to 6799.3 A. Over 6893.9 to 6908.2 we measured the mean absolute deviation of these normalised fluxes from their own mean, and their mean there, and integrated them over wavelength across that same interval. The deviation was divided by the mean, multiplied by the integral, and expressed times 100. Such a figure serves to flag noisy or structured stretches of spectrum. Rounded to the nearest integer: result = 78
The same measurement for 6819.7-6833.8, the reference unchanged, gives 124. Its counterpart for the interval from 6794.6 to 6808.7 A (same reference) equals 42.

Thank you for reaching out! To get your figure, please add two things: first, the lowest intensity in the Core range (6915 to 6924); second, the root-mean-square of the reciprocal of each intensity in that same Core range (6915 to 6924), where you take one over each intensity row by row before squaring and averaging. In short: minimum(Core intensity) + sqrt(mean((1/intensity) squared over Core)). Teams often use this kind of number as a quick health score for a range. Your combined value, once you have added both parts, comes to 2.45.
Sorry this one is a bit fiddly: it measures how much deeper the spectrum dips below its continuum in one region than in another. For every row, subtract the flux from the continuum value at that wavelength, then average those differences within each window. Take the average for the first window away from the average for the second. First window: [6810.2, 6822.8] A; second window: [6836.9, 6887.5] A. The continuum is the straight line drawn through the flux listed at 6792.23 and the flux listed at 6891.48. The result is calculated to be -0.13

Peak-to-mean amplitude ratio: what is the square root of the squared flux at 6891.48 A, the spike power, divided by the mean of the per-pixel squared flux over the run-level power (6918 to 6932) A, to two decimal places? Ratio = 0.88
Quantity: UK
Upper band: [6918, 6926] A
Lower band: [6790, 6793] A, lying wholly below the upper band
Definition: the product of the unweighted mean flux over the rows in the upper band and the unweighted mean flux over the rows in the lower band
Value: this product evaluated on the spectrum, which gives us 5.0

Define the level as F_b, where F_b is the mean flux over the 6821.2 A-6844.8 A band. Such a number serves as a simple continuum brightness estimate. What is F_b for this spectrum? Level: 2.24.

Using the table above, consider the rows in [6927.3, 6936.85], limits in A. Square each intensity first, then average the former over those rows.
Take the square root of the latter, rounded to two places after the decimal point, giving 2.16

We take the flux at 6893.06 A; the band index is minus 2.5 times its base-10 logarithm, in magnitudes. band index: -0.62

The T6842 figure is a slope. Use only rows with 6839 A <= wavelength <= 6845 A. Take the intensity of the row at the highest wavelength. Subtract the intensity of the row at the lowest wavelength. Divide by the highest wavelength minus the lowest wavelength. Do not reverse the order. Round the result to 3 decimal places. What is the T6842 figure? 0.073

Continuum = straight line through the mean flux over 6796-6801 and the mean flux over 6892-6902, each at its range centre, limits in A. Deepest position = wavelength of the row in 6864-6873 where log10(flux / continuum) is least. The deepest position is 6872.46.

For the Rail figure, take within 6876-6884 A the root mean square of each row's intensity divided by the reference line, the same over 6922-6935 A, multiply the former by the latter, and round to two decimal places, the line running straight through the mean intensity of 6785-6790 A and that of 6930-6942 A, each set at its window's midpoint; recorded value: 0.91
